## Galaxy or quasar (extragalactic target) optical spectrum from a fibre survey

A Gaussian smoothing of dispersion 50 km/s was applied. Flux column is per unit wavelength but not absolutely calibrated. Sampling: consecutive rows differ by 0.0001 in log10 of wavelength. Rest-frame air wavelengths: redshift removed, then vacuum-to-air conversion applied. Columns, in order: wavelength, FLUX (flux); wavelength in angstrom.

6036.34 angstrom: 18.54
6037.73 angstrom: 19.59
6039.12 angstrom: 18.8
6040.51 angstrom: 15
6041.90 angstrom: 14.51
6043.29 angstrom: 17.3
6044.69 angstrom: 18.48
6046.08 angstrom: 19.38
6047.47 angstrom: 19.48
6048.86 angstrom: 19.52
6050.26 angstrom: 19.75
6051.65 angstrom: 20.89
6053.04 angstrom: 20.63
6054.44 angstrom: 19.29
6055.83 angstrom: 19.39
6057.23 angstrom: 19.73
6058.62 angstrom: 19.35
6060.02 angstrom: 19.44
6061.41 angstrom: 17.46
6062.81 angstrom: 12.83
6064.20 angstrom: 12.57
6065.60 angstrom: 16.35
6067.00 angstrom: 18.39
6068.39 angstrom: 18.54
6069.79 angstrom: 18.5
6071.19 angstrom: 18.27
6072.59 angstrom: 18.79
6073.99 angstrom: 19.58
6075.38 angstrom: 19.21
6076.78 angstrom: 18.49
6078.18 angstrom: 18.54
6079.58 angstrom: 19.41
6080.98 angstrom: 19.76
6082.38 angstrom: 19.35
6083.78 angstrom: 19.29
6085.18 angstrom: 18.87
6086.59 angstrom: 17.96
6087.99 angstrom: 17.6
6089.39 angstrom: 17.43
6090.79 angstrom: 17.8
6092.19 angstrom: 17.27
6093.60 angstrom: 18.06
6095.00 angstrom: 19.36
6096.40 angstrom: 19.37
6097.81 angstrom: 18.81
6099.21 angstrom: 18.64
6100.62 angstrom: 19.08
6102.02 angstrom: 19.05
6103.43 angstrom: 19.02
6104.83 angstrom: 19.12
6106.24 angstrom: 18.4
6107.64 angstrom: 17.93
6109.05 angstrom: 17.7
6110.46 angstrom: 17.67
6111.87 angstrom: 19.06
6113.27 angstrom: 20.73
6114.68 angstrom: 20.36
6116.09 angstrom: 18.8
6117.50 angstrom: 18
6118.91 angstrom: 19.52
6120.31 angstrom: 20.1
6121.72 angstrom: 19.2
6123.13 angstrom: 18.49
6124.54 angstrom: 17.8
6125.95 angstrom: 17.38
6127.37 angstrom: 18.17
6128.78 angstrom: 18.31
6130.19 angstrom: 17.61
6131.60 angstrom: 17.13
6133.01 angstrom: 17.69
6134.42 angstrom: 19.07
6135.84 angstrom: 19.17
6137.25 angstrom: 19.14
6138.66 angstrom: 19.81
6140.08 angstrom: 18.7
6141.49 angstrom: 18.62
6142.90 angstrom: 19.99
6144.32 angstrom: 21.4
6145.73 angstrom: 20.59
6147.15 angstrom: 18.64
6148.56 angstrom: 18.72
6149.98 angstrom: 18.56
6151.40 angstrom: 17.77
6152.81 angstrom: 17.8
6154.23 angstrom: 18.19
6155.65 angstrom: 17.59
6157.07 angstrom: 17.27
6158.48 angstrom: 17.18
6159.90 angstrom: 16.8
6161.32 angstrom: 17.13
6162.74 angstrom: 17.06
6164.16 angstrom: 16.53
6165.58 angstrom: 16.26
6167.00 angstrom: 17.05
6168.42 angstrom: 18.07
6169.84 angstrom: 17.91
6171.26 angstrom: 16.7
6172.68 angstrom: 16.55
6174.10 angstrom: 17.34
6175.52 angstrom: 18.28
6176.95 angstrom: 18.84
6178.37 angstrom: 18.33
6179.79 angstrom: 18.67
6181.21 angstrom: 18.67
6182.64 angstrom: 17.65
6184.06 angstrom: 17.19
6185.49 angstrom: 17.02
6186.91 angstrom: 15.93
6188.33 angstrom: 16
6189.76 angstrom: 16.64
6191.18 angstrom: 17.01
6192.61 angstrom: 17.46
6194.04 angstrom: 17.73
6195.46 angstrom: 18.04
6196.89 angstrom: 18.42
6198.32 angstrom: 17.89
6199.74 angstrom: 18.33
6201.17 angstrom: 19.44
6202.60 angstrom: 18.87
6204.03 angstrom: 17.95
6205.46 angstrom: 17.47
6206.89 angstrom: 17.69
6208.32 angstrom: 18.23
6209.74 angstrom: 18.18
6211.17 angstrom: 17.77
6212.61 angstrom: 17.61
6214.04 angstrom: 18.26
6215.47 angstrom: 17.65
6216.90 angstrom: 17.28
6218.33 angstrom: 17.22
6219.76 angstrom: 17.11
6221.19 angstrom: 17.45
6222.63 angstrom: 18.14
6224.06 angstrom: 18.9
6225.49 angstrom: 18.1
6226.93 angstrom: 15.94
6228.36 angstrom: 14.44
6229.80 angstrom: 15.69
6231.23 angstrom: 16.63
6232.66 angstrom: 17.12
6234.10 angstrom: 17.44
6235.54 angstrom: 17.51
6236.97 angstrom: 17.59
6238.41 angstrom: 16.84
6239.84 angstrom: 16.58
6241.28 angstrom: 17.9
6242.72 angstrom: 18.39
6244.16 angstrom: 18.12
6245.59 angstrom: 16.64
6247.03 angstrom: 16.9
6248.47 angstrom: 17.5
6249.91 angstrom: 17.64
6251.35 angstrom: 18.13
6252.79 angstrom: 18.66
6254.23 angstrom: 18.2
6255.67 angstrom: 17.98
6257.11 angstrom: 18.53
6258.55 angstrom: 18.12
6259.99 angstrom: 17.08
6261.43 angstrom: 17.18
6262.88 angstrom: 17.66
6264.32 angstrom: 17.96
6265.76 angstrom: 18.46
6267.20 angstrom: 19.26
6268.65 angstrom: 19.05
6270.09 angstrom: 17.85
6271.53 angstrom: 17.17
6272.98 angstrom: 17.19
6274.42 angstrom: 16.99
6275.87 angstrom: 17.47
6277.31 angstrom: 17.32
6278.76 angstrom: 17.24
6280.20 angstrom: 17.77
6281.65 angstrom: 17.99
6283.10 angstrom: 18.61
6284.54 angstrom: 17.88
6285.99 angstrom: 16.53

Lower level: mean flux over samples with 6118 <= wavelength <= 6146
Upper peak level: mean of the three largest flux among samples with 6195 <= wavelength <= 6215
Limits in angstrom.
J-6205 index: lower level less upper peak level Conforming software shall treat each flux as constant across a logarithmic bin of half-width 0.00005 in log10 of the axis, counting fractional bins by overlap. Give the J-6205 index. 0.0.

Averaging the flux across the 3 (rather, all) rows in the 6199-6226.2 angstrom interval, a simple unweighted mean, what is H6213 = 18.0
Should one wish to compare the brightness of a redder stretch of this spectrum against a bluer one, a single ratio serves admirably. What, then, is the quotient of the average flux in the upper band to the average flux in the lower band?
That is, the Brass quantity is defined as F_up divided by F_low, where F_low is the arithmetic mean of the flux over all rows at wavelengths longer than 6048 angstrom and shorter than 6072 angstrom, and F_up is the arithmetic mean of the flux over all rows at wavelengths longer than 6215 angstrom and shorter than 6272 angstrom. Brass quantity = 0.960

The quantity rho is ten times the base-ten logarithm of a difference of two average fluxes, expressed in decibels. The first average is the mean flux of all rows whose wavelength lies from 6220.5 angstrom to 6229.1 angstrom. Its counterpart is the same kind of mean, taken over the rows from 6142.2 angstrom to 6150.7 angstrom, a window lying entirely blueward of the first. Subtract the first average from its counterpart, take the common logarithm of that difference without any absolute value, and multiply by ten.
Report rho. 4.0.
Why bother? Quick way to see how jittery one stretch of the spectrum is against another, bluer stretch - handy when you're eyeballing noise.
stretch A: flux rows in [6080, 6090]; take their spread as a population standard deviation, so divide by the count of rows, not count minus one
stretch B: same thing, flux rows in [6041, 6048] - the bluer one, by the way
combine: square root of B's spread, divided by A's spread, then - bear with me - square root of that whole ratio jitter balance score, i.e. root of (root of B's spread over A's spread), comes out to 1.3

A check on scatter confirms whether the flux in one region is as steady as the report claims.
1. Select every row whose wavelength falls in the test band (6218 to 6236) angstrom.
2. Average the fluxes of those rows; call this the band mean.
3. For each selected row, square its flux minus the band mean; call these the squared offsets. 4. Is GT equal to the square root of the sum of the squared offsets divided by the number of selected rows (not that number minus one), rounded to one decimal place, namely 1.1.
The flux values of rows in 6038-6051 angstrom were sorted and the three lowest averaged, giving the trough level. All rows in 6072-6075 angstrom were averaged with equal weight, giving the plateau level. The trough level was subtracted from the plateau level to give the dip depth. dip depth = 3.6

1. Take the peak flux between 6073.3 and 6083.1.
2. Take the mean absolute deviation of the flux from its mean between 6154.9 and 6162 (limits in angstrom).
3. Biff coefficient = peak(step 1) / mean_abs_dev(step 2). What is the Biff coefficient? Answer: 105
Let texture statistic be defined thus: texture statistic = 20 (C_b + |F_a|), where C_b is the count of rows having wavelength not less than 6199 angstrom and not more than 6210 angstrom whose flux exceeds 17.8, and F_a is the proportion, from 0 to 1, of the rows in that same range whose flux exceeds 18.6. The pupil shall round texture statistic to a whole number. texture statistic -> 125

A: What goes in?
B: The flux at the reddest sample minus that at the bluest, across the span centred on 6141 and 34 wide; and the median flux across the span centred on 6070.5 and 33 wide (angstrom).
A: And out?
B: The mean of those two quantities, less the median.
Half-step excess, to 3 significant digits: -9.68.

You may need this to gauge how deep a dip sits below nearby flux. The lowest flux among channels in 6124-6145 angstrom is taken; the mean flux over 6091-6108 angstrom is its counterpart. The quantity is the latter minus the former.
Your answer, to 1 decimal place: 1.5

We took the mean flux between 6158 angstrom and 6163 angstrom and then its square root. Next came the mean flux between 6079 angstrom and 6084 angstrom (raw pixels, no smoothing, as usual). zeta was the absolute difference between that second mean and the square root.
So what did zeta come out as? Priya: 15.3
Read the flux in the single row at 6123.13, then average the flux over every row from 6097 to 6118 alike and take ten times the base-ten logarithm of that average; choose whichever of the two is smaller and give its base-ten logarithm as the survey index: 1.11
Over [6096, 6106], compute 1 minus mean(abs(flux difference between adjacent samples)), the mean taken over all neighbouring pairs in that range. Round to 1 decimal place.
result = 0.8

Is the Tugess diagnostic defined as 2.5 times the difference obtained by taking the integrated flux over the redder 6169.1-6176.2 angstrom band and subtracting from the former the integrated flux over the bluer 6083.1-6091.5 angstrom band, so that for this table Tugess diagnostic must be -73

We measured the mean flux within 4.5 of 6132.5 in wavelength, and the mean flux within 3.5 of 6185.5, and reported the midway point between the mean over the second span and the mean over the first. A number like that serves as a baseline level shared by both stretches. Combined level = 17.5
